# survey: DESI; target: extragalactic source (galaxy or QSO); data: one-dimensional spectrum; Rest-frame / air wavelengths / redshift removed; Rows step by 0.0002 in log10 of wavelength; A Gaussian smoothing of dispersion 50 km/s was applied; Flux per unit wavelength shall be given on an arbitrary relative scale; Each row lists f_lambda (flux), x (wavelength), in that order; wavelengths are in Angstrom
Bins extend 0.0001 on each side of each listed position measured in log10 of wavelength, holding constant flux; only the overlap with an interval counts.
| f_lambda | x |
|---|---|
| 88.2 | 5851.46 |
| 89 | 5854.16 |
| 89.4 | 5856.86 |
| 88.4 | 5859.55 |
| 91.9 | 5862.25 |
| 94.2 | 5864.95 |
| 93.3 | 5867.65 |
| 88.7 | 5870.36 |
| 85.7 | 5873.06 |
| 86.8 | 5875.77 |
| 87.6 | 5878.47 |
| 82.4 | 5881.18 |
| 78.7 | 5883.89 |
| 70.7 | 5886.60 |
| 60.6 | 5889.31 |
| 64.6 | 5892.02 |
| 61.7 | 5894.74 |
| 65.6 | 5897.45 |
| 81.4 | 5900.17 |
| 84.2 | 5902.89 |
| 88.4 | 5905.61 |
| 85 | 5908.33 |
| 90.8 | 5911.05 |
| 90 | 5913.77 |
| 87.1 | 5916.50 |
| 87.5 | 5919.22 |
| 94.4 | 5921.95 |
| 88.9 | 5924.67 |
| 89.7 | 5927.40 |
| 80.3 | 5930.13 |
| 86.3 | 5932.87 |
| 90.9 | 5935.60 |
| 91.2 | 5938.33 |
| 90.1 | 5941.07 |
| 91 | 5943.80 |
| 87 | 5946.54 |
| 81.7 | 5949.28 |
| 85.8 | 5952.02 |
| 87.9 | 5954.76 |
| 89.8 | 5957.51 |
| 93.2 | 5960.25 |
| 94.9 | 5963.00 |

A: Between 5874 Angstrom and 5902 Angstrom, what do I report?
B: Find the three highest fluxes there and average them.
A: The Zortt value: 85.6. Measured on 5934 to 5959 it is 91.0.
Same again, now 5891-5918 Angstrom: 89.7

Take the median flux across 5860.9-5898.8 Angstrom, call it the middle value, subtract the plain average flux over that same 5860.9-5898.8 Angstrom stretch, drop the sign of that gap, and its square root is 2.1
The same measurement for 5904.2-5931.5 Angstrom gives 0.7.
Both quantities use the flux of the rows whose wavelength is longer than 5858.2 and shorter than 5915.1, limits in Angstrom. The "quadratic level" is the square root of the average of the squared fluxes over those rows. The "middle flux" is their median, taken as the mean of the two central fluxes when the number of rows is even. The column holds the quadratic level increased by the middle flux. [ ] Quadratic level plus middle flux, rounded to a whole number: 168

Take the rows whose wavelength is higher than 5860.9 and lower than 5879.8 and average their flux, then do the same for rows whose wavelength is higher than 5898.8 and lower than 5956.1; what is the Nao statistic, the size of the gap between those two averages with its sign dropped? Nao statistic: 2.1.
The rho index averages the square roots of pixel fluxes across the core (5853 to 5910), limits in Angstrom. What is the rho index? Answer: 9.03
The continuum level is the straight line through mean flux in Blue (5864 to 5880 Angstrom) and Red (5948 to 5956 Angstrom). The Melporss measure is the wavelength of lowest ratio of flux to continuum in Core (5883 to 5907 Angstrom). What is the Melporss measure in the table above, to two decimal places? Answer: 5889.31 Angstrom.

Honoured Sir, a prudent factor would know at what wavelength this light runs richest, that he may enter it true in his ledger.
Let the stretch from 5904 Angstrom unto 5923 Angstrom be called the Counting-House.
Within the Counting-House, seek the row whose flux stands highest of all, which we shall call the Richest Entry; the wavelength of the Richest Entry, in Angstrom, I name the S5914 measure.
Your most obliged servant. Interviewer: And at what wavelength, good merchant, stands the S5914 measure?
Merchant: 5921.95 Angstrom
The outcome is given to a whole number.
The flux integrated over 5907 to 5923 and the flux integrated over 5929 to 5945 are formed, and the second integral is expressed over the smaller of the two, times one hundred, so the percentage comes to 100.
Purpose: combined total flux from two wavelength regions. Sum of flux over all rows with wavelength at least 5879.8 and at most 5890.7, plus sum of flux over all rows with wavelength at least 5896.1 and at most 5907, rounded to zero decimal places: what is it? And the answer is 612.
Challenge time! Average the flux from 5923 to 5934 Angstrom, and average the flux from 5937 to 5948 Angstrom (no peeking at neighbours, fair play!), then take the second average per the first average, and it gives 1.04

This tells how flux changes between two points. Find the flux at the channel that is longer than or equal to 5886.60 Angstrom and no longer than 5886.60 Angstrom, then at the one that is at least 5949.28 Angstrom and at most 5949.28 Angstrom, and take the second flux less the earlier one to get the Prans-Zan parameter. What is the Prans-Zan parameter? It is 11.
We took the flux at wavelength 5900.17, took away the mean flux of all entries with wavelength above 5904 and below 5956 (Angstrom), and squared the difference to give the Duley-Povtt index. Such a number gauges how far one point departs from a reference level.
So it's 45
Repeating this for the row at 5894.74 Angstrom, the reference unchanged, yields 697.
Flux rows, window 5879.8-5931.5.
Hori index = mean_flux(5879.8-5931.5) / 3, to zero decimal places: 27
